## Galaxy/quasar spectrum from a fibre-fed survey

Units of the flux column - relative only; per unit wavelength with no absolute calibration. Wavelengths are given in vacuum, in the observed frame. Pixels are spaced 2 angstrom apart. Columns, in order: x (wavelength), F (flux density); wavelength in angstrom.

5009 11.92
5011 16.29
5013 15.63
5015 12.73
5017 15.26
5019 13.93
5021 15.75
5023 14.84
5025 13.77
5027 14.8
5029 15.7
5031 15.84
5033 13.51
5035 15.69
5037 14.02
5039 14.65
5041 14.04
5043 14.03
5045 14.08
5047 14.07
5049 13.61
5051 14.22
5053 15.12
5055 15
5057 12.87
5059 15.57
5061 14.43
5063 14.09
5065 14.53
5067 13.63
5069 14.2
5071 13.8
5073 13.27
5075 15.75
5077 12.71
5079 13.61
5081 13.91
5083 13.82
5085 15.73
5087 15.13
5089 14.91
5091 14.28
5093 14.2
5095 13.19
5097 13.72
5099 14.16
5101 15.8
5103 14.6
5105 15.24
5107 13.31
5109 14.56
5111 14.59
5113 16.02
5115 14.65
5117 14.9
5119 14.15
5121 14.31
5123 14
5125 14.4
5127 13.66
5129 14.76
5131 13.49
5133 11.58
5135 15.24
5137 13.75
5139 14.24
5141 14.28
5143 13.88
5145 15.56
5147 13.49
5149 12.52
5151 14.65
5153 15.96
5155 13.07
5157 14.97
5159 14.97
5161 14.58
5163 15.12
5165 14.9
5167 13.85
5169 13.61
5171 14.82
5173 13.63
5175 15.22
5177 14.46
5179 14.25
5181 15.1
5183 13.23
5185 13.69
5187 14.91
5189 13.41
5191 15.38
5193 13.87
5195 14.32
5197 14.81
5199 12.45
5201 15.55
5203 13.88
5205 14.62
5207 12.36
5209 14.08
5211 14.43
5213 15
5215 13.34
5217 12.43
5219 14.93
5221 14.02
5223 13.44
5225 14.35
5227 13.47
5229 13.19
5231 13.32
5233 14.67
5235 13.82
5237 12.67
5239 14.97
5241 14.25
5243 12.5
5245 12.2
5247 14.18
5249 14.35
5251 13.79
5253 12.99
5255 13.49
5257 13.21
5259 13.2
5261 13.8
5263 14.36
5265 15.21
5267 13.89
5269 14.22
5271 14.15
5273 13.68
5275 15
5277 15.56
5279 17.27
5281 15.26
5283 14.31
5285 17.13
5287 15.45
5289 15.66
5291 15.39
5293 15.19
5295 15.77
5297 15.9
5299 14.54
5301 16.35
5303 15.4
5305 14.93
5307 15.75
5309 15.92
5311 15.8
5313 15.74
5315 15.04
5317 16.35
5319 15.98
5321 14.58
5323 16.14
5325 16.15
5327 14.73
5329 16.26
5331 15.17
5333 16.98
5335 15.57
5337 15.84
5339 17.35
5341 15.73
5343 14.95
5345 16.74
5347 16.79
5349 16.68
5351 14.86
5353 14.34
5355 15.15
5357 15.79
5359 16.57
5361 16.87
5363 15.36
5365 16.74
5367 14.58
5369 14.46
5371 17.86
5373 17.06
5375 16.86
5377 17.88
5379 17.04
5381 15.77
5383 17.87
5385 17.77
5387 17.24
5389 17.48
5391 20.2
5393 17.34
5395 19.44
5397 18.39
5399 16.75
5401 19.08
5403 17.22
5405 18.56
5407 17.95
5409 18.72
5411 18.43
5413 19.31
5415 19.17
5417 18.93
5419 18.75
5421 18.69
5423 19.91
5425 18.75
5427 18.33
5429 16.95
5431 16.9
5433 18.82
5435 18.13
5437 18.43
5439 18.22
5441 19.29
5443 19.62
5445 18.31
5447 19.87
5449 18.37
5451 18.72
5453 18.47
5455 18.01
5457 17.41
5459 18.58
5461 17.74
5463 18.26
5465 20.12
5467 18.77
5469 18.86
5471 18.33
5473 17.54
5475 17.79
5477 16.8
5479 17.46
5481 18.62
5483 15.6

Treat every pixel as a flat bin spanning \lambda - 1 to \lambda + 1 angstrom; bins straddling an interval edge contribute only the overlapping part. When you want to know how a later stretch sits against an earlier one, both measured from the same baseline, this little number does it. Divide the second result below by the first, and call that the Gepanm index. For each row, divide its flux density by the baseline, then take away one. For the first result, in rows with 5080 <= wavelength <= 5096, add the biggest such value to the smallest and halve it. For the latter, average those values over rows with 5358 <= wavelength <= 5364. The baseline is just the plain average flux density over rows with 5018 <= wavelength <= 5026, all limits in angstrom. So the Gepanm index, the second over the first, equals -15.1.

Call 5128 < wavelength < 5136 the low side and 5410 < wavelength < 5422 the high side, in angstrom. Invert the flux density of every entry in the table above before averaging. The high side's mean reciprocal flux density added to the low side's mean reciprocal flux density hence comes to 0.126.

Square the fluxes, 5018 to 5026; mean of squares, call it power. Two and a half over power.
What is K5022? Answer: 0.0117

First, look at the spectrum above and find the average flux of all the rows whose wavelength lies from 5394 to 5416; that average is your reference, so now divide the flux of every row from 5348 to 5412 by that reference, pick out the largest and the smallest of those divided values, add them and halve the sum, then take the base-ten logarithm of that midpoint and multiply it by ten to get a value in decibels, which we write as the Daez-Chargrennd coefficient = -0.29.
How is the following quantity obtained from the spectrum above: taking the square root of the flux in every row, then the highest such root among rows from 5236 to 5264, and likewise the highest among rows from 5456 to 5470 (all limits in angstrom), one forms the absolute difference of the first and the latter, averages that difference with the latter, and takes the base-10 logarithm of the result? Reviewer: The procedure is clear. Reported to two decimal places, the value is 0.41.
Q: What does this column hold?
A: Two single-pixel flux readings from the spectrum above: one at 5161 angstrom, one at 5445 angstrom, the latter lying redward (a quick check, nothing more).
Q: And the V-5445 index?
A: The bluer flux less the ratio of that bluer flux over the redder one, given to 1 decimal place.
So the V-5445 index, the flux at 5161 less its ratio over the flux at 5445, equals 13.8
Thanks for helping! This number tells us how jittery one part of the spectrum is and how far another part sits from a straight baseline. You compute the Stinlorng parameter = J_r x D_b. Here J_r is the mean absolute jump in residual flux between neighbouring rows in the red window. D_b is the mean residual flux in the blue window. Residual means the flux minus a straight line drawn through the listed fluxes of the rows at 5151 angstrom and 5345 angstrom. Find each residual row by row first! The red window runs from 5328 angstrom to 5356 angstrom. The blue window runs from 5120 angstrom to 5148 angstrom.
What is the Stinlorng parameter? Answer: -0.44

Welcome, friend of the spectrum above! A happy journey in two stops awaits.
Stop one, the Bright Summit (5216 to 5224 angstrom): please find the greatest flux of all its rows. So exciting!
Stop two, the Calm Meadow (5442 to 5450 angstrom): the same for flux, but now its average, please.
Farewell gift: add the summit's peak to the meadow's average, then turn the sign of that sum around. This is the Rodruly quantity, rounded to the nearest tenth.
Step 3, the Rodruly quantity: -34.0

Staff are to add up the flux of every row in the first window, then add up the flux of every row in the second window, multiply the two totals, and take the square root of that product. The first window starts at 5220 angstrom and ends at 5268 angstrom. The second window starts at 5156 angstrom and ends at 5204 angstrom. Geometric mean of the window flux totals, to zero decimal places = 337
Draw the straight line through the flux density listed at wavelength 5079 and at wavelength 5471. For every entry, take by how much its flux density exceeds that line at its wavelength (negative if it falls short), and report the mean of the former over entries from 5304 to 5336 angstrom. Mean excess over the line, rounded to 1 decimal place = -0.8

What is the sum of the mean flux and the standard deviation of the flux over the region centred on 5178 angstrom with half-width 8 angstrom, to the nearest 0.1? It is 15.0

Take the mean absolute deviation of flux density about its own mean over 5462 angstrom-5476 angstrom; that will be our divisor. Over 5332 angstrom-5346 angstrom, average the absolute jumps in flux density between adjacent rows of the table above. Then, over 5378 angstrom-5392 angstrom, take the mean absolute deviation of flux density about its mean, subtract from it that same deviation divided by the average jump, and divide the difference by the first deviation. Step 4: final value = 0.25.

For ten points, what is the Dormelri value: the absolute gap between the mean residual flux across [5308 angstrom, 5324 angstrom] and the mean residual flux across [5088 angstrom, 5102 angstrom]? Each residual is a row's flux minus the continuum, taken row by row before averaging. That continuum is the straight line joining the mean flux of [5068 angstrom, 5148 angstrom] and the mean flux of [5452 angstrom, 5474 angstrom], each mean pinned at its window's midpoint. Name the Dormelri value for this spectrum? 1.2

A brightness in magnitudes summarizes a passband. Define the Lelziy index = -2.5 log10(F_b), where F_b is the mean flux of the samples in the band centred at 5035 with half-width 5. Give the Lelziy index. -2.92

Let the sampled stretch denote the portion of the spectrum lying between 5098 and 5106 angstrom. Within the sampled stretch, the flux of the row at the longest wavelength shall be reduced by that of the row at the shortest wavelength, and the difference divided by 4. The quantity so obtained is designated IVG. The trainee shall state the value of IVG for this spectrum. 0.27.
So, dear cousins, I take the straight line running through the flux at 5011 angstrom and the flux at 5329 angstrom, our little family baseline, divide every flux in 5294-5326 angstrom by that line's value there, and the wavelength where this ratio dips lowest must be 5299 angstrom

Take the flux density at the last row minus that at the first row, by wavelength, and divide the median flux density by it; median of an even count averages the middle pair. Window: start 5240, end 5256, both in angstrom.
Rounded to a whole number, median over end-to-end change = -18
